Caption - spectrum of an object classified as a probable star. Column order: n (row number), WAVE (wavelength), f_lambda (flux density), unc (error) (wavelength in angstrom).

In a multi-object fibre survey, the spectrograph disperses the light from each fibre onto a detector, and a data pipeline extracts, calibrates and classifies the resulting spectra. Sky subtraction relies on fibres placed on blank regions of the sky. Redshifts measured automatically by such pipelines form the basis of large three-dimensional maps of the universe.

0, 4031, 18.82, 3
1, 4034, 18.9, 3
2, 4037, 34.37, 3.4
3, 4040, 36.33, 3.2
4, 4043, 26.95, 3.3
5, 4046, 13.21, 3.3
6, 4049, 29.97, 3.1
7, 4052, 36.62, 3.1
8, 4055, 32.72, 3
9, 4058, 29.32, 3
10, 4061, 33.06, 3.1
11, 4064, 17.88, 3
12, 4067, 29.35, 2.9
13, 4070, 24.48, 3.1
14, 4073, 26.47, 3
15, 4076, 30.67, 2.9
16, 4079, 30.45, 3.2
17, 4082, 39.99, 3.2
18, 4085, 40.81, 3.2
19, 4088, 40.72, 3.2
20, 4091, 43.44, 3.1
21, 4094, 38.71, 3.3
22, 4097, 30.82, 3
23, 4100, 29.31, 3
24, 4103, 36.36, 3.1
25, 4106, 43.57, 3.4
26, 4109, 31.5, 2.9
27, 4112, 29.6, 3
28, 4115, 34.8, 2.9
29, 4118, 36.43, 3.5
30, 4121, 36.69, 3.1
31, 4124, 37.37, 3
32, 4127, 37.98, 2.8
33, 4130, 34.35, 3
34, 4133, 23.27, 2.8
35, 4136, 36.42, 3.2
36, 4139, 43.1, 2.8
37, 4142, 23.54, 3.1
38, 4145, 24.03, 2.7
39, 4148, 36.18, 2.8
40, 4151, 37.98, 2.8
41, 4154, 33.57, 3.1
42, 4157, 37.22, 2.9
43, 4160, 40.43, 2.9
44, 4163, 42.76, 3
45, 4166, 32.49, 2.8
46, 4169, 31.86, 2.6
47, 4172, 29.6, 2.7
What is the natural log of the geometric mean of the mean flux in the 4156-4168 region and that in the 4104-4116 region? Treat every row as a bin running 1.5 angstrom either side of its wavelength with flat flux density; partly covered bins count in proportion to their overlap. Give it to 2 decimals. 3.60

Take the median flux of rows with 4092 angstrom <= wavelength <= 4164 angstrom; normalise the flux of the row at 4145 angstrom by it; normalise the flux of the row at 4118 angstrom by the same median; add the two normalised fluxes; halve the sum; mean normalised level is 0.83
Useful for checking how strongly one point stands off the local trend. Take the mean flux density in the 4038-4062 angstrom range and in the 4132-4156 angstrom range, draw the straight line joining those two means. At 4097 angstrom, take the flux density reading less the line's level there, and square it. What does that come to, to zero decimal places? 0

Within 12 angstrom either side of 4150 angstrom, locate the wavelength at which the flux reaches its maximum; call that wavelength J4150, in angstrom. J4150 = 4139 angstrom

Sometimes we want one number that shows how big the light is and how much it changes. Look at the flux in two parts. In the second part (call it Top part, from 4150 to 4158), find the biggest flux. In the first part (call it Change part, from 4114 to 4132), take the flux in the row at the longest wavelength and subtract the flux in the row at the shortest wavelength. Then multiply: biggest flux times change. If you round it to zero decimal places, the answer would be -17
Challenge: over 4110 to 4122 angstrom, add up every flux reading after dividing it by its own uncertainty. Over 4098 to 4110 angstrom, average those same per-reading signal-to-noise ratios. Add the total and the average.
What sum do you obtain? 55.4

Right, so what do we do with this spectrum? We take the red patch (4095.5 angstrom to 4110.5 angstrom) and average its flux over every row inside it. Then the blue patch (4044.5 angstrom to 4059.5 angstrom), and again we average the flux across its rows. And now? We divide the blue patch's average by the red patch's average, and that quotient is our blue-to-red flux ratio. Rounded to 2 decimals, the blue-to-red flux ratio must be 0.83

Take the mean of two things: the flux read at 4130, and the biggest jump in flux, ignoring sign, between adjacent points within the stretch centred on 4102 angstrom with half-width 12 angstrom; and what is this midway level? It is 23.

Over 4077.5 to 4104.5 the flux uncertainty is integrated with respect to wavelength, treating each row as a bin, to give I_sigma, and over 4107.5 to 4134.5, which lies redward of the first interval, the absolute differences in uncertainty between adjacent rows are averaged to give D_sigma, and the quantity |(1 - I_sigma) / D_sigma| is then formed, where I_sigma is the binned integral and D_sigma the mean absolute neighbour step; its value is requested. 353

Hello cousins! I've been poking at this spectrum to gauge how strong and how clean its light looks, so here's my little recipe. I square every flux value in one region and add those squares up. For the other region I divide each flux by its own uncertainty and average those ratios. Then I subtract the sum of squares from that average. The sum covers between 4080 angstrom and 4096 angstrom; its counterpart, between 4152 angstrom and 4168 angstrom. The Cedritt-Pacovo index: -8296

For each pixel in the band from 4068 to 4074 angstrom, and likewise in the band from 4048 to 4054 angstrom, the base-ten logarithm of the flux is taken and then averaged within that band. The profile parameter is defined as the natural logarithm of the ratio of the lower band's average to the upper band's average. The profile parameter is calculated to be 0.08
